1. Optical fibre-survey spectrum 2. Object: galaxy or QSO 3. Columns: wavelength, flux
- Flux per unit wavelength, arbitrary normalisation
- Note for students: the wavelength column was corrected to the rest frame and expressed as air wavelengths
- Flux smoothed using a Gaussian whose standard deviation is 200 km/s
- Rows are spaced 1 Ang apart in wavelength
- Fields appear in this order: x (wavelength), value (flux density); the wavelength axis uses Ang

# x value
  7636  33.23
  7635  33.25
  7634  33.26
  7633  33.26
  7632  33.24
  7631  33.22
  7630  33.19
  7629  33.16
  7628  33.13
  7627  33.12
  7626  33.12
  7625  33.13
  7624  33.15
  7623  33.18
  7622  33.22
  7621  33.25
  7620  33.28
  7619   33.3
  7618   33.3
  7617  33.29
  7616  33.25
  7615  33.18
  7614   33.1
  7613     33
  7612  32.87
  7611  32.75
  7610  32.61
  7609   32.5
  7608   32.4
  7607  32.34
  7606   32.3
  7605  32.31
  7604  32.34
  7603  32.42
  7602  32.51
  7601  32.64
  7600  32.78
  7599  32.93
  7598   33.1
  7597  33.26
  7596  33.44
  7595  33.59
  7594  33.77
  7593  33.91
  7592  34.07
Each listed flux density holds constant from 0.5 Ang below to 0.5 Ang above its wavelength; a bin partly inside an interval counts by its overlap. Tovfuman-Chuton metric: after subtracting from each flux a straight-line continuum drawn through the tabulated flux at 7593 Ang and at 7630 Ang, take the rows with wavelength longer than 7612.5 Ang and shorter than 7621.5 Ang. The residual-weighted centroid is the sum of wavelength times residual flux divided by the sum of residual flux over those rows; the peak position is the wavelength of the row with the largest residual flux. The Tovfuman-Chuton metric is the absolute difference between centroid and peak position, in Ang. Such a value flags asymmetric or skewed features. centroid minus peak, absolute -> 3.5 Ang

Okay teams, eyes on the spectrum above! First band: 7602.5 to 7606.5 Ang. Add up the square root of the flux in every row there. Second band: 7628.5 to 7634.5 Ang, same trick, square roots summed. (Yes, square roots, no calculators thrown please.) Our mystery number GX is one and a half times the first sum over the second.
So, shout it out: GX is 1.0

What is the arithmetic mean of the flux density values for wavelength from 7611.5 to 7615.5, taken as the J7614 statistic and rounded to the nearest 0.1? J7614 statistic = 33.0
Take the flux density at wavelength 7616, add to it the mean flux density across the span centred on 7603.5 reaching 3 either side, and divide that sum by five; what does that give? 13.1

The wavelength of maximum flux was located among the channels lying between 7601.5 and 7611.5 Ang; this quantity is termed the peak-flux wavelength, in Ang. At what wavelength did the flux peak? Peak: 7611 Ang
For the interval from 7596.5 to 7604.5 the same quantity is 7597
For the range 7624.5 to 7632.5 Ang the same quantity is 7632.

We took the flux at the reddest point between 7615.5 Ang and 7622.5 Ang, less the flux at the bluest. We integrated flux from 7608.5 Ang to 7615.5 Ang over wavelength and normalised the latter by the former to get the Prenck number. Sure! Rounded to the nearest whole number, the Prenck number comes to -7667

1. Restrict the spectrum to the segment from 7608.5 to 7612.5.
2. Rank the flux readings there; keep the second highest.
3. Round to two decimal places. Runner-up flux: 32.75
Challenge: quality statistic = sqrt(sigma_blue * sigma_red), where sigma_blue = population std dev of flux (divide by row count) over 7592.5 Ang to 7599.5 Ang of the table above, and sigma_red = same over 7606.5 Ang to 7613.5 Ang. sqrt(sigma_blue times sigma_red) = 0.27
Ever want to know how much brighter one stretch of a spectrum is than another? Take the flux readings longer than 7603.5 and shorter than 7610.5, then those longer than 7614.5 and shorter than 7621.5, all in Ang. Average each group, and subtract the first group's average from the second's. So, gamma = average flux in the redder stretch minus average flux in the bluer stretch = 0.86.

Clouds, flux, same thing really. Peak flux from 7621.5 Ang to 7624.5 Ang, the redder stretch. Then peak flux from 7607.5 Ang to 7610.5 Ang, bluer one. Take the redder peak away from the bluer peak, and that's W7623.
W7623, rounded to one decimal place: -0.6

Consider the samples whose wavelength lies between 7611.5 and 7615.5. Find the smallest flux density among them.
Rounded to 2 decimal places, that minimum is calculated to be 32.87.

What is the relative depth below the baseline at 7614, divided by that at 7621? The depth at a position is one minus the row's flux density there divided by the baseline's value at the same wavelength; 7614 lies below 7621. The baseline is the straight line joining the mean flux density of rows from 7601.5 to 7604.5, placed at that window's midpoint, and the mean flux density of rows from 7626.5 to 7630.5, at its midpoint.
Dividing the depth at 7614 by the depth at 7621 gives 1.2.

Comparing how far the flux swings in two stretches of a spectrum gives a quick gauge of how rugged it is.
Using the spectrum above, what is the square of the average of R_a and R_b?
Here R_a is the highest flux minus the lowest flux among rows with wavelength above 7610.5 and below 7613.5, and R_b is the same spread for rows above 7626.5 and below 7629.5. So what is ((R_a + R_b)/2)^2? 0.021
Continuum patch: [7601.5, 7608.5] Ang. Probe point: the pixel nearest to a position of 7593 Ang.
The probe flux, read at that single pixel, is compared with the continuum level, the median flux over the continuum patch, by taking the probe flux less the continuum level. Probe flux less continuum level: 1.6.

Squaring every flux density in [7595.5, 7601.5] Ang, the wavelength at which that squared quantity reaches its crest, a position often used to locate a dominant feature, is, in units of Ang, 7596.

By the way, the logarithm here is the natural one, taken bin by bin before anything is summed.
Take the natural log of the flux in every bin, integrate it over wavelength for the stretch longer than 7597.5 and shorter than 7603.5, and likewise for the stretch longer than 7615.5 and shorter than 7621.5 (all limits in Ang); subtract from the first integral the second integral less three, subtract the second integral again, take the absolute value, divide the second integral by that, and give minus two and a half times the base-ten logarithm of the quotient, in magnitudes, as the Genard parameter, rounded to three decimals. -0.161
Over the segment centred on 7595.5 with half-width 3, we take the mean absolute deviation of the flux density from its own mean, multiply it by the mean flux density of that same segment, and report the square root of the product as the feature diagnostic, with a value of 2.9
